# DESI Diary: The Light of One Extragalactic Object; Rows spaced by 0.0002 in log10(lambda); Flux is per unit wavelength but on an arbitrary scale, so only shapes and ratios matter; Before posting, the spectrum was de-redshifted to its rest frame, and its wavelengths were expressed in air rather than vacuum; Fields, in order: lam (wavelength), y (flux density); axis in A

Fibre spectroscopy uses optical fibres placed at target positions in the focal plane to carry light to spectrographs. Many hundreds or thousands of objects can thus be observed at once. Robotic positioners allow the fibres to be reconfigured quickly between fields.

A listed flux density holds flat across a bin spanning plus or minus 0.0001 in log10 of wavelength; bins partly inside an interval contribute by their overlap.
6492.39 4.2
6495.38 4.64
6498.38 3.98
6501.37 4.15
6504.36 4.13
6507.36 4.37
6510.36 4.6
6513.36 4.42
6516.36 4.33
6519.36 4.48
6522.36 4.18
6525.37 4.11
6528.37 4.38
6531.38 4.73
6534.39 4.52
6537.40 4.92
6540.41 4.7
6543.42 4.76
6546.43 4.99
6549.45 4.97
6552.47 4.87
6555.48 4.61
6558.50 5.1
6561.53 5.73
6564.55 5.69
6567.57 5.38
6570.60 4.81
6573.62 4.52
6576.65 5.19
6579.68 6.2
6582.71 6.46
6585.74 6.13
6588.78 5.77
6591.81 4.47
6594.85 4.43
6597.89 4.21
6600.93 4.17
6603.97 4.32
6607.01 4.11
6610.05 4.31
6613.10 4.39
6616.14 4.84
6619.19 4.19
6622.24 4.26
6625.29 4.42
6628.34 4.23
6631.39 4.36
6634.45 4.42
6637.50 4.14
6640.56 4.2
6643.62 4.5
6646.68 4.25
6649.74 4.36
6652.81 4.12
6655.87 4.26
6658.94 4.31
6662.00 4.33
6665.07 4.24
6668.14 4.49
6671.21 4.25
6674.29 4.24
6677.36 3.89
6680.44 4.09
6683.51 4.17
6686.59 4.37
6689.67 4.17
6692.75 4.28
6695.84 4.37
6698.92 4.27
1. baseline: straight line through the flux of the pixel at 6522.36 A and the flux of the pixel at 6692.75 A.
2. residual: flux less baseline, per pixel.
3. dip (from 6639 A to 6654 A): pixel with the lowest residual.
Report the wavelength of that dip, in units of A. 6652.81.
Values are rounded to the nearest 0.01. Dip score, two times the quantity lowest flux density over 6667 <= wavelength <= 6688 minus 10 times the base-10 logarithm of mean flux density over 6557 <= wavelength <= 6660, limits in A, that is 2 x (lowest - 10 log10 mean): -5.69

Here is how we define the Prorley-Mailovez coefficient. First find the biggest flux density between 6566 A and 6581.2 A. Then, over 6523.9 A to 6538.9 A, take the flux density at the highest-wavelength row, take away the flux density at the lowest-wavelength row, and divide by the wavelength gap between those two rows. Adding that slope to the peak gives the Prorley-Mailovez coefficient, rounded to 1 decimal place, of 6.3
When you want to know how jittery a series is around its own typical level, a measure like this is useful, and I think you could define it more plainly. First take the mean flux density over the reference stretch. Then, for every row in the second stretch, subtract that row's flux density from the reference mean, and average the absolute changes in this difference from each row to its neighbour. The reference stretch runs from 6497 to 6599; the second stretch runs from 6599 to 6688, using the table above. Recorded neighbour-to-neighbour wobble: 0.19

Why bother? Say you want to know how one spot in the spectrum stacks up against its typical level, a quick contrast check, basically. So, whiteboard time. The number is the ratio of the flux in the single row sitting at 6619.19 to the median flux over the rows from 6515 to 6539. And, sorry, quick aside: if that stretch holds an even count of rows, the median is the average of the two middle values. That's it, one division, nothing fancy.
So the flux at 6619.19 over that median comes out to 0.95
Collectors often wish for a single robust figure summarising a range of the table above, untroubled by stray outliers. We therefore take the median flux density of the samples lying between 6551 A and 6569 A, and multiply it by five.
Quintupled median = 26.20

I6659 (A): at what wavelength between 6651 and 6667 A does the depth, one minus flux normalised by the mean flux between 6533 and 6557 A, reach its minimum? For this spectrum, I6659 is 6662.00 A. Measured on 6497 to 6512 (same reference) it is 6510.36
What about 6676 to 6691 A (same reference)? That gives 6686.59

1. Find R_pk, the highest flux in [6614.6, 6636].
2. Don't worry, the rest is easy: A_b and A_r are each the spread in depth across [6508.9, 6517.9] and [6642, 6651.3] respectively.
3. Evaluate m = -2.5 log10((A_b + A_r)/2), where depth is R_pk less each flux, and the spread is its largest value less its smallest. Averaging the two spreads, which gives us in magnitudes 1.46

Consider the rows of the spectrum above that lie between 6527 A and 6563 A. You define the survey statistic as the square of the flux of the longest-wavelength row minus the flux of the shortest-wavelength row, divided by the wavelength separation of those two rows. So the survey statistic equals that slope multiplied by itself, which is 0.0017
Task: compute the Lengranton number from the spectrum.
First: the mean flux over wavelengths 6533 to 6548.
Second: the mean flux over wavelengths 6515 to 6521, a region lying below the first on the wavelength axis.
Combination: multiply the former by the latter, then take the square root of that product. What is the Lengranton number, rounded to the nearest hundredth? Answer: 4.59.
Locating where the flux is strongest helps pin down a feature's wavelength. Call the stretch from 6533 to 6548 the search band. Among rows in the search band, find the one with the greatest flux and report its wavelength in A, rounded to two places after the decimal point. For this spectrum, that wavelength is 6546.43 A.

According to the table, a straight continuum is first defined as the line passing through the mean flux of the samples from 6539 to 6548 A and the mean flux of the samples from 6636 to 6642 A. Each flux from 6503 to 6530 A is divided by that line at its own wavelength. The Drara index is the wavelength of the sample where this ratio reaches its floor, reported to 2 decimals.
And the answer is 6504.36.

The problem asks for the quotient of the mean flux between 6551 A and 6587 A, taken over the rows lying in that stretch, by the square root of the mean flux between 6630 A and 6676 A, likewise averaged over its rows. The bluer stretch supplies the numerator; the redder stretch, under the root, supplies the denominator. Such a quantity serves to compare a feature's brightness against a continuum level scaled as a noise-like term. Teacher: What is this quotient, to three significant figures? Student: 2.60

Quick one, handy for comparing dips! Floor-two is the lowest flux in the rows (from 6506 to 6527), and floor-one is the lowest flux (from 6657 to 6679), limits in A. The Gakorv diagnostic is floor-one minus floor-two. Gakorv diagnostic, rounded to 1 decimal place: -0.2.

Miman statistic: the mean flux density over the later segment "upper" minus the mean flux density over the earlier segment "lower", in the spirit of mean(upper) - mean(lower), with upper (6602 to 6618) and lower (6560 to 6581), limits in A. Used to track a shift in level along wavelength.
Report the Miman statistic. -1.0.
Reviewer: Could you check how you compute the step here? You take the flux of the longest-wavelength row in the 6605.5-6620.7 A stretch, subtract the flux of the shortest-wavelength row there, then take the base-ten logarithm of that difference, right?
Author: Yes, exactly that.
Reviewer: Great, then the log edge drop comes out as -1.1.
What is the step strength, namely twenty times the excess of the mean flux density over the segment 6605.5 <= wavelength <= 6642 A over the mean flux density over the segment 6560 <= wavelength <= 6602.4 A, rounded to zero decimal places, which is -18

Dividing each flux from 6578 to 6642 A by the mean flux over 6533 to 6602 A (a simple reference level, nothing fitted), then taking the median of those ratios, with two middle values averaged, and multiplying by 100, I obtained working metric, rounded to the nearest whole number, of 86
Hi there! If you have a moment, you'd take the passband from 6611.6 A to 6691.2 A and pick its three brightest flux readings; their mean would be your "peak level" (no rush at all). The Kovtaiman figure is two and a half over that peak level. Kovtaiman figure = 0.54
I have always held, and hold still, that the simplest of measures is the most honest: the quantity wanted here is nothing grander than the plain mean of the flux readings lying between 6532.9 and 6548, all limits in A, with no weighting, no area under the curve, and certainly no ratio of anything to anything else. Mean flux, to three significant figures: 4.78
